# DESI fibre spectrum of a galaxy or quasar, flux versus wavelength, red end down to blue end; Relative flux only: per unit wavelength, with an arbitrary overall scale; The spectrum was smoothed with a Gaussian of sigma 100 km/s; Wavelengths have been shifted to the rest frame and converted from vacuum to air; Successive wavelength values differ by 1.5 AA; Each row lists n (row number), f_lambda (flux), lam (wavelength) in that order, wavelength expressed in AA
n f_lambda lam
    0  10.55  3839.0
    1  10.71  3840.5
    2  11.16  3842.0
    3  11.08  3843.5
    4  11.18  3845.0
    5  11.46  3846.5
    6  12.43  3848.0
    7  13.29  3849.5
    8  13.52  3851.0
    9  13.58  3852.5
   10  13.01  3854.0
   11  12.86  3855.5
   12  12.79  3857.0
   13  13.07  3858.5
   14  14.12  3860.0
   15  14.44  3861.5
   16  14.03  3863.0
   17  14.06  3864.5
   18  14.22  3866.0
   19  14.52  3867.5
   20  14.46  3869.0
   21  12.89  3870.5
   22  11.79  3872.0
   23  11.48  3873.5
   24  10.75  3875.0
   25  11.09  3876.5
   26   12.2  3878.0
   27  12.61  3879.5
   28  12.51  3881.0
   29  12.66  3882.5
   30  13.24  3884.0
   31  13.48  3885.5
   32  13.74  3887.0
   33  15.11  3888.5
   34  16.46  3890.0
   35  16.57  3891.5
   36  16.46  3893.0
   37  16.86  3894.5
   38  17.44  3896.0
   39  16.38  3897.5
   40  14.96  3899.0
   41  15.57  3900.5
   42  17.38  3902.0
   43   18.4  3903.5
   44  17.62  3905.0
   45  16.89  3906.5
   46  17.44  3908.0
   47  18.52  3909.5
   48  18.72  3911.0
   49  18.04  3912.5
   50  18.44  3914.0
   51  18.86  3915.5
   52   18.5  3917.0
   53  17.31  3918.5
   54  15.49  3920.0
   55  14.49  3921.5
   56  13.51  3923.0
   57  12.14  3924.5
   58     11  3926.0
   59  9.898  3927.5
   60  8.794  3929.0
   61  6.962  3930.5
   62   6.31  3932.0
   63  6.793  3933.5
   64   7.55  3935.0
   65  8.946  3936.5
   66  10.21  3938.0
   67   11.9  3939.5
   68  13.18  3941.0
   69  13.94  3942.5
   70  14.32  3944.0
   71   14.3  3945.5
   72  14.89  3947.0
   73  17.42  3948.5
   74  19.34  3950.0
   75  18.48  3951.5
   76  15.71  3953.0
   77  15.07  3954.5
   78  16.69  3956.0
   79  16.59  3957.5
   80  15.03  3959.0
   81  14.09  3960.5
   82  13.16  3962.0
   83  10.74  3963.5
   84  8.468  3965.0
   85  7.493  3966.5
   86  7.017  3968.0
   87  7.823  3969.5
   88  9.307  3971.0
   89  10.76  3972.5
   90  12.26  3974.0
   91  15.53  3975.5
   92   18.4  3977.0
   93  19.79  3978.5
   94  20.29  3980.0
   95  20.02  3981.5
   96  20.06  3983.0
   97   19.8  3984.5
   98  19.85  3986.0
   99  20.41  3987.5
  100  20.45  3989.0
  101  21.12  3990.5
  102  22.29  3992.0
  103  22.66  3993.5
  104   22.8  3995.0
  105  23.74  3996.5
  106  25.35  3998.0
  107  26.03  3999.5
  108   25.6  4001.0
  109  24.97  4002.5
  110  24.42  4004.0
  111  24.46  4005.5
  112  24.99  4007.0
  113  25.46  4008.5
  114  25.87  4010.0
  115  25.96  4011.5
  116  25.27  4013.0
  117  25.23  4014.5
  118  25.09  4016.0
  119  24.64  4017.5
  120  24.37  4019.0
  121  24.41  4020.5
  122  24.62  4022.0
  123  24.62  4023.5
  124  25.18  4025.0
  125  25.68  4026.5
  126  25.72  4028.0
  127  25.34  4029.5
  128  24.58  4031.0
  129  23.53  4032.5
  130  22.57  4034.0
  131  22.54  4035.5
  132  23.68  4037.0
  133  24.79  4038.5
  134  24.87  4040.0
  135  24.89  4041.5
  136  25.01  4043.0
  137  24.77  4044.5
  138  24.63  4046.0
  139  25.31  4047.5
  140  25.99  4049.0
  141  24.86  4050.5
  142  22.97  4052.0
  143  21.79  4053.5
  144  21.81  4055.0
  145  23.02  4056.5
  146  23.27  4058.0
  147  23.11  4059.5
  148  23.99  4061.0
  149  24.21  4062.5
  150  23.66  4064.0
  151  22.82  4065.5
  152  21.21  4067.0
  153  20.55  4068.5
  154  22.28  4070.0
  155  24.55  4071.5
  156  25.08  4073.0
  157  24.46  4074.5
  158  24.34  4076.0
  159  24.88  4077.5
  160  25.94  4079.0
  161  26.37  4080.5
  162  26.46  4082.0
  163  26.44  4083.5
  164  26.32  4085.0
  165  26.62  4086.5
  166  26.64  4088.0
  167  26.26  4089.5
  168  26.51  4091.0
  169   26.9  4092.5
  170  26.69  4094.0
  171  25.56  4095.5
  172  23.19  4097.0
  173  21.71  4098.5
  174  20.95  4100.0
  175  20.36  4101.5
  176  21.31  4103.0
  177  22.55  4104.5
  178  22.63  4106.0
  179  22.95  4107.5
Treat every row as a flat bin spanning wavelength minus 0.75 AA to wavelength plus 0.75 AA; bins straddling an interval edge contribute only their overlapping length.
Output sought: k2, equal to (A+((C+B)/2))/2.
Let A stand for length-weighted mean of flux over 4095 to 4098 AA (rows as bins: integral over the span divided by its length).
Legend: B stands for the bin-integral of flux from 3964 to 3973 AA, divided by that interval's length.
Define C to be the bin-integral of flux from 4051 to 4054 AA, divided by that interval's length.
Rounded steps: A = 24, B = 8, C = 23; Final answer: 20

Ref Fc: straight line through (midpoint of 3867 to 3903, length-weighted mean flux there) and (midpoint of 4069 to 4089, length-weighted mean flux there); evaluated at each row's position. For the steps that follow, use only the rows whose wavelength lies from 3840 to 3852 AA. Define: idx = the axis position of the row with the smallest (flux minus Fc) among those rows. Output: 3840.5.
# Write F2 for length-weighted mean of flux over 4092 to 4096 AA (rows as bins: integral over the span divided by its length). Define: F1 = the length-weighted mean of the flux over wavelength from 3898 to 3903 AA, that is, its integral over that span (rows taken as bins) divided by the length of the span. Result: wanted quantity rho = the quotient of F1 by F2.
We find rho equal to 0.61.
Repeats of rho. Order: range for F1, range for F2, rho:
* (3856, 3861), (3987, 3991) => 0.65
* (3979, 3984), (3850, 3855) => 1.51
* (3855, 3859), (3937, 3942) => 1.10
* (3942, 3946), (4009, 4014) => 0.55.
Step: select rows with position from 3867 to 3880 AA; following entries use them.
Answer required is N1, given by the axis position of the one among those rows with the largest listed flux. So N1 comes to 3867.5 AA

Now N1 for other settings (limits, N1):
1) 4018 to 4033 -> 4028.0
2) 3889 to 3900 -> 3896.0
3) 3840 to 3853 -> 3852.5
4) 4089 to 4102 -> 4092.5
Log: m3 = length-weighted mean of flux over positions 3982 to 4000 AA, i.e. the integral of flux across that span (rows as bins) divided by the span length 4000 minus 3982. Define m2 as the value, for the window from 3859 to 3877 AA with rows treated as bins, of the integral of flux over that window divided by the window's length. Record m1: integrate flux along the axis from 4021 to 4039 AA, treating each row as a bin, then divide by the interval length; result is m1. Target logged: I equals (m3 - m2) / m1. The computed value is 0.4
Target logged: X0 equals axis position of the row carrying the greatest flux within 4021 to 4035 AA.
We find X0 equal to 4028.0 AA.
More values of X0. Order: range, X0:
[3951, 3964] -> 3951.5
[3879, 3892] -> 3891.5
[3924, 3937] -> 3924.5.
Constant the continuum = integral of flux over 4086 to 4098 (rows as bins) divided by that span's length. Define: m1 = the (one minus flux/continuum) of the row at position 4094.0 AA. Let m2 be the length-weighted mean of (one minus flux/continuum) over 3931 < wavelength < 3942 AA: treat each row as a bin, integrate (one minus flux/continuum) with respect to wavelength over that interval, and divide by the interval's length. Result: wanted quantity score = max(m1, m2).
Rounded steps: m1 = 0.0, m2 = 0.6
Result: 0.64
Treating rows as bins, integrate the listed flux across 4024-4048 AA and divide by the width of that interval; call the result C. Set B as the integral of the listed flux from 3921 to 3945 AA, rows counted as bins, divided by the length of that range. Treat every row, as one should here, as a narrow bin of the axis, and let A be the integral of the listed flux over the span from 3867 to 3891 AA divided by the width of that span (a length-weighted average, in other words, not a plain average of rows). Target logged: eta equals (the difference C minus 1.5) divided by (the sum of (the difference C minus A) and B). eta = 1.04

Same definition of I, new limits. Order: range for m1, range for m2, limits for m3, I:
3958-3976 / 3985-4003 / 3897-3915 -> -0.5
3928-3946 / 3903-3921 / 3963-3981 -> -0.5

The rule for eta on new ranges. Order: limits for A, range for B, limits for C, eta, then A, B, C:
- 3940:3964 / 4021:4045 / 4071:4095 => 0.69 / 15.2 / 24.5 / 25.9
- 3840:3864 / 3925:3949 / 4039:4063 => 1.01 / 12.7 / 11.0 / 24.0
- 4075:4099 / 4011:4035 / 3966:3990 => 0.96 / 25.7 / 24.8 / 15.7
